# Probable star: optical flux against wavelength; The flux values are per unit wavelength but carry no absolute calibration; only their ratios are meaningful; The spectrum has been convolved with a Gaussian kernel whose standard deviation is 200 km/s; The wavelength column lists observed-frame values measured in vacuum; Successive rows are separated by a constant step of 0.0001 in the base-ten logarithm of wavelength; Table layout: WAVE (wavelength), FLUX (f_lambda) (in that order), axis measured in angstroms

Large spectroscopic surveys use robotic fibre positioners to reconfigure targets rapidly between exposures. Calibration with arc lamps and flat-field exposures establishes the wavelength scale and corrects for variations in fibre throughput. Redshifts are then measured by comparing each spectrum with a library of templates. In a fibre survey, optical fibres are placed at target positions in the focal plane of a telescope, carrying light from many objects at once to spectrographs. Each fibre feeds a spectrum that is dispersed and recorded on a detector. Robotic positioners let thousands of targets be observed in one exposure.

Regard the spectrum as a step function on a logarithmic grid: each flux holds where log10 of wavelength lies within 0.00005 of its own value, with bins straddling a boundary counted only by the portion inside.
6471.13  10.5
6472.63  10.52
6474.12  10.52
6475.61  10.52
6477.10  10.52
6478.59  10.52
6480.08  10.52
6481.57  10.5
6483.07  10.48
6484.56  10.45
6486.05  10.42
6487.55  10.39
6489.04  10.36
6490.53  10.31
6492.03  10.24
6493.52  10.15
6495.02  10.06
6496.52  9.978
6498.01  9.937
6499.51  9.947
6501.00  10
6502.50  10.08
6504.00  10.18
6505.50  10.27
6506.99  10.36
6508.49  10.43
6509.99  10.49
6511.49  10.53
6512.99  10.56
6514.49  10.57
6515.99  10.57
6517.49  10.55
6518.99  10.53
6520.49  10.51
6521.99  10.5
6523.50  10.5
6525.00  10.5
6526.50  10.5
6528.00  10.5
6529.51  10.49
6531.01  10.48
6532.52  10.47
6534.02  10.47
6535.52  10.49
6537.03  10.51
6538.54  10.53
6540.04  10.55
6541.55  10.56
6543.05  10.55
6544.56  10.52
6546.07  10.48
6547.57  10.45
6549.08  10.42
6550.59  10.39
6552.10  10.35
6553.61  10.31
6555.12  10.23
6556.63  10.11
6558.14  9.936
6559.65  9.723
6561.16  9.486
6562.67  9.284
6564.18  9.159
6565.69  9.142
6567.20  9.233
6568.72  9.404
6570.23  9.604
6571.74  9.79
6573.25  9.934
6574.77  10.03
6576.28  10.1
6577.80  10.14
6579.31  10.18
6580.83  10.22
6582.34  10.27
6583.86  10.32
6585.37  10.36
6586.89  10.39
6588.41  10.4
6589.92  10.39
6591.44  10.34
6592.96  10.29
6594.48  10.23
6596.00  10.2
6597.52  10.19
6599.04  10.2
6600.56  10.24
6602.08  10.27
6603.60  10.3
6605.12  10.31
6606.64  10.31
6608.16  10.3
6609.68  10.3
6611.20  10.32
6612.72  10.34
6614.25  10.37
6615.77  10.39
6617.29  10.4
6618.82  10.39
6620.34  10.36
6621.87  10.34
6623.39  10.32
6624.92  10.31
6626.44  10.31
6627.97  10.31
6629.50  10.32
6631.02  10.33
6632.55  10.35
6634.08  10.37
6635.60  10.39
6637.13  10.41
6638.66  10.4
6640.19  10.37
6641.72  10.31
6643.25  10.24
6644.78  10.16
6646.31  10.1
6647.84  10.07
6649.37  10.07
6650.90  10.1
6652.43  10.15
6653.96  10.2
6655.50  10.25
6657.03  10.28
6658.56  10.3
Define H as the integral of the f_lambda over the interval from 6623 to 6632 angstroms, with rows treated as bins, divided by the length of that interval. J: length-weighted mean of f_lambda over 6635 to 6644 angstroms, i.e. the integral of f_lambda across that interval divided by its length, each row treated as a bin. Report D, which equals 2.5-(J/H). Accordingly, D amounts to 1.50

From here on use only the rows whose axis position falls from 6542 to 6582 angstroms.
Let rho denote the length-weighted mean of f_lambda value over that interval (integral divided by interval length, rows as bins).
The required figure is 10.0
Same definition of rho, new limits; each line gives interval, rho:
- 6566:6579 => 9.8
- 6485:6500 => 10.2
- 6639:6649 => 10.2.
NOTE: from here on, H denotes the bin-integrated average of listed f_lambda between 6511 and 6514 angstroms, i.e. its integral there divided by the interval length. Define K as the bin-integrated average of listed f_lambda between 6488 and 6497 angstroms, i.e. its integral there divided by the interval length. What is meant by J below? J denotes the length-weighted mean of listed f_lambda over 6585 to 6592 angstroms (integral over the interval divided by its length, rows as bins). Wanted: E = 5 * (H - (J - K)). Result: 51.8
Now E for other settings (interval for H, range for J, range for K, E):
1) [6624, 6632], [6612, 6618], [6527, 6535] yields 52.1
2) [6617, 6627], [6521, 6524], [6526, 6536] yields 51.8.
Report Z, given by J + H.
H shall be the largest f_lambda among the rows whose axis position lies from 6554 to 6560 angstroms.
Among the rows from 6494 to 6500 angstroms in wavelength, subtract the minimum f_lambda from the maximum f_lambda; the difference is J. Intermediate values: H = 10.23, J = 0.123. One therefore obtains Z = 10.4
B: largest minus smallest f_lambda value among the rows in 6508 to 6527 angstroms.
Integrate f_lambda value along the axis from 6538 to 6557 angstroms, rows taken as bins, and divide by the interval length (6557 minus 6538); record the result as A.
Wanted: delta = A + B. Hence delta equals 10.6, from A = 10.4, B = 0.14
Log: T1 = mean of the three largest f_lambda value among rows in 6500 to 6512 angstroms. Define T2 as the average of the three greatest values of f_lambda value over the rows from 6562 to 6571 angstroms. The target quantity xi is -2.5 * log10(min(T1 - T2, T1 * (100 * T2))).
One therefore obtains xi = -0.1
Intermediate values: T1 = 10.5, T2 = 9.4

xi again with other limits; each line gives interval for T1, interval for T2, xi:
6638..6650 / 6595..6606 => 2.9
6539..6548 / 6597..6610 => 1.5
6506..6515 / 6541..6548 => 5.0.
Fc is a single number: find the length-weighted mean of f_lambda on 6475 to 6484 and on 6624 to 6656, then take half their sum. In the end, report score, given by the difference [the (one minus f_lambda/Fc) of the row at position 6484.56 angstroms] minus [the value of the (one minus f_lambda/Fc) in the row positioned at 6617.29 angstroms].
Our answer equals -0.005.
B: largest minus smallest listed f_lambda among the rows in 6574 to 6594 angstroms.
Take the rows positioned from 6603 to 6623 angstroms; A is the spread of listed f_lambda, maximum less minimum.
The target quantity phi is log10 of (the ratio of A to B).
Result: -0.6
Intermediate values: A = 0.1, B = 0.4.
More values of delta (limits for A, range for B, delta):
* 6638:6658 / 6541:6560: 11.0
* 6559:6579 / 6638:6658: 10.0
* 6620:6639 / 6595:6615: 10.5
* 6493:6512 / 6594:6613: 10.3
